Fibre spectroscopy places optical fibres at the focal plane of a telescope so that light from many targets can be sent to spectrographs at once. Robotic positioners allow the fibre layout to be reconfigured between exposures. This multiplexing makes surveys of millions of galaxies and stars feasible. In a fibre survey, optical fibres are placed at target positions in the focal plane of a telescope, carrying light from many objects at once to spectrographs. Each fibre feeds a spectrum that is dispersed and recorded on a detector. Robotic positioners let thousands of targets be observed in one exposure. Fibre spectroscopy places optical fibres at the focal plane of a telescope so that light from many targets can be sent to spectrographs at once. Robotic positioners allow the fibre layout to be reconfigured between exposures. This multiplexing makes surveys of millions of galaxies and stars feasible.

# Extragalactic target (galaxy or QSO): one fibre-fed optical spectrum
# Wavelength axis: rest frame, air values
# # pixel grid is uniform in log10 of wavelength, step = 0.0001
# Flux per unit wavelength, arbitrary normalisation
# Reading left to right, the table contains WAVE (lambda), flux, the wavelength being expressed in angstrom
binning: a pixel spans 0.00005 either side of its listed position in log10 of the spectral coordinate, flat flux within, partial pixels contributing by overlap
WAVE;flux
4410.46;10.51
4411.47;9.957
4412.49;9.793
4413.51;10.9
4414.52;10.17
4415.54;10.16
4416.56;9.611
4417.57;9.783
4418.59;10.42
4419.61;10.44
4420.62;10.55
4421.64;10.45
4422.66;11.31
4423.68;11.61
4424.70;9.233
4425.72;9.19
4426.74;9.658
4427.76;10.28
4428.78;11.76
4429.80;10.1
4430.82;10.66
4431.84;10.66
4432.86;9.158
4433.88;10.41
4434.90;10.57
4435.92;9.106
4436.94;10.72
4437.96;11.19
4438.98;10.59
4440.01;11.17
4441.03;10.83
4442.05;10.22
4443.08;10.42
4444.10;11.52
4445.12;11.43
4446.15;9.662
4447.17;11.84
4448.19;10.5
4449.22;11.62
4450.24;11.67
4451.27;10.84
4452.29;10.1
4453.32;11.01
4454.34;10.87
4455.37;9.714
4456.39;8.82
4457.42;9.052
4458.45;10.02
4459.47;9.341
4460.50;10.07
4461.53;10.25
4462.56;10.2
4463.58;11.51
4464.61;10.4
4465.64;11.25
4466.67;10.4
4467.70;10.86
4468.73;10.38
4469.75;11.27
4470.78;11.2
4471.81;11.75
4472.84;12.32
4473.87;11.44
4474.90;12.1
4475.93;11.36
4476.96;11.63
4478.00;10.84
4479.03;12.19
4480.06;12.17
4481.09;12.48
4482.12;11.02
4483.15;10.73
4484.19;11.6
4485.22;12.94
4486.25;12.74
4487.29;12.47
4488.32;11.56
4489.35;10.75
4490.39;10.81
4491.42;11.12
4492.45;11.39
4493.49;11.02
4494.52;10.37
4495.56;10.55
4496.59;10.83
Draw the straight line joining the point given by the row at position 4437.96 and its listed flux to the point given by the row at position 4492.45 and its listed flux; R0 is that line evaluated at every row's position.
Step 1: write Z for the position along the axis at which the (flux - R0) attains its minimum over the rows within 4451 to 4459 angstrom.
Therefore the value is 4456.39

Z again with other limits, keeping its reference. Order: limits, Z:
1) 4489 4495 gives 4494.52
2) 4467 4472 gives 4468.73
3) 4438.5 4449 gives 4446.15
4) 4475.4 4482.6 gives 4478.00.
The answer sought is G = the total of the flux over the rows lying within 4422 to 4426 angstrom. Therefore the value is 41.3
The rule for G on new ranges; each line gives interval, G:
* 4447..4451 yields 45.6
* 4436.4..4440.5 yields 43.7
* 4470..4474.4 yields 46.7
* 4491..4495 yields 43.9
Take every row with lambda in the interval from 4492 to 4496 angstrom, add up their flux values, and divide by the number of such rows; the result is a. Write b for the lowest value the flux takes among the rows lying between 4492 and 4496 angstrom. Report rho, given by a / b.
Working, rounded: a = 10.8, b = 10.37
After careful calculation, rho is 1.04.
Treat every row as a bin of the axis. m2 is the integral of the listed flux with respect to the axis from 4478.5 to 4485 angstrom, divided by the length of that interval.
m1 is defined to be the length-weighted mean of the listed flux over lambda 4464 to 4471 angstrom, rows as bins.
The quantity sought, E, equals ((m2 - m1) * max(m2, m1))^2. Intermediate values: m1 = 10.8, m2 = 11.8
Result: 123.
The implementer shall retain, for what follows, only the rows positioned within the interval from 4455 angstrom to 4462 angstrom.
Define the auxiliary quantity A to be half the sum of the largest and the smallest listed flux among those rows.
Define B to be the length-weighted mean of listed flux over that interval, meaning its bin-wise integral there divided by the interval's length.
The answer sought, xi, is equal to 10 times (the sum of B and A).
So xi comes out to 191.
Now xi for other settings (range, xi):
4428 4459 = 209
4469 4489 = 236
